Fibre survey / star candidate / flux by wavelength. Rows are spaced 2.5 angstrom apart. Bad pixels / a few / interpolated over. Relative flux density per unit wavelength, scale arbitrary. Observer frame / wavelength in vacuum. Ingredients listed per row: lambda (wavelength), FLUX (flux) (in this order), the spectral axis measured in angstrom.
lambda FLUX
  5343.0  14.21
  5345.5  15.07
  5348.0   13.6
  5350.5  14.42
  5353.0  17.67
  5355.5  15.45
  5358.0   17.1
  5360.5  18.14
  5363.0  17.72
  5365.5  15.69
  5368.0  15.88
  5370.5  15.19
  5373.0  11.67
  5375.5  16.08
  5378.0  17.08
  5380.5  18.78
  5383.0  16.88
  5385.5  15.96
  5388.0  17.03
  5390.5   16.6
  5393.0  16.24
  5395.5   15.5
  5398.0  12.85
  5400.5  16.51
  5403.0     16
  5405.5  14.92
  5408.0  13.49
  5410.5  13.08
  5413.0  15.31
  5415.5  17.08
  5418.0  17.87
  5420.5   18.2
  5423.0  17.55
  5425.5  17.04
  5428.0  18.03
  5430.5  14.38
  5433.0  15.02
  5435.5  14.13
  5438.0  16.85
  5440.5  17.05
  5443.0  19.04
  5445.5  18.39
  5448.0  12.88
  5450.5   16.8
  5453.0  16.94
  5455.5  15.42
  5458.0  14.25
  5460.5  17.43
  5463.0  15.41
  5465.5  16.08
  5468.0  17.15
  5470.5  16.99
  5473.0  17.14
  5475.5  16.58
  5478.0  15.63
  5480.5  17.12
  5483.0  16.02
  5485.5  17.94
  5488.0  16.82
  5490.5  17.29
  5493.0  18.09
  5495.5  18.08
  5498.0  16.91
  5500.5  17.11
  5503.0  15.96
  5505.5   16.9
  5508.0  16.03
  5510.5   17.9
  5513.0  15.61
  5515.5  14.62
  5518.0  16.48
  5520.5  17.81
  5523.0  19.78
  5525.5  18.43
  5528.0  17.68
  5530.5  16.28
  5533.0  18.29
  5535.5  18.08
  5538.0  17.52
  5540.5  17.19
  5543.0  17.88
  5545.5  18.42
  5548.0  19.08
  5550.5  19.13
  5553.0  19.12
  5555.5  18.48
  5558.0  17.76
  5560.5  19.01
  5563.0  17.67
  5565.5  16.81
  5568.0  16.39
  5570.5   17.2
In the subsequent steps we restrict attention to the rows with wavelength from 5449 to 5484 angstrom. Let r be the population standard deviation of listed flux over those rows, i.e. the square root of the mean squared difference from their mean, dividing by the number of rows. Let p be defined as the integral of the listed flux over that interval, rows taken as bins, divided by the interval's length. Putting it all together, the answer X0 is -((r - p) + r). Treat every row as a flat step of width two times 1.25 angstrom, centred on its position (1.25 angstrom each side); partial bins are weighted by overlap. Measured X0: 15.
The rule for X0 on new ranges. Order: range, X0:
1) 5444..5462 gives 12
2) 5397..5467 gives 13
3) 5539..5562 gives 17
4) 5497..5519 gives 15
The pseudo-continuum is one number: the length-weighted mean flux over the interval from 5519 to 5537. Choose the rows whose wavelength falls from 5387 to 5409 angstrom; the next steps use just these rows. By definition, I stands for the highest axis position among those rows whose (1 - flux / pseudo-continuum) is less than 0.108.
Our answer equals 5400.5 angstrom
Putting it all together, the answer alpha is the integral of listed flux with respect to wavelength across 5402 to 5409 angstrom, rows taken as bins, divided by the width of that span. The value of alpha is 14.8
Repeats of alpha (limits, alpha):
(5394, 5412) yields 14.7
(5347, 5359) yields 15.7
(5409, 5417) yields 15.2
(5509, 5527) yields 17.2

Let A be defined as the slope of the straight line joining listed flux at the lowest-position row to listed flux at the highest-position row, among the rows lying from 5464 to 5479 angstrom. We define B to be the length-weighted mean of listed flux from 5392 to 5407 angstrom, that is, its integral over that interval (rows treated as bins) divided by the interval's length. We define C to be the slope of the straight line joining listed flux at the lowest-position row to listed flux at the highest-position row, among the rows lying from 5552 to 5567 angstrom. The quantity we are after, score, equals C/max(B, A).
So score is -0.012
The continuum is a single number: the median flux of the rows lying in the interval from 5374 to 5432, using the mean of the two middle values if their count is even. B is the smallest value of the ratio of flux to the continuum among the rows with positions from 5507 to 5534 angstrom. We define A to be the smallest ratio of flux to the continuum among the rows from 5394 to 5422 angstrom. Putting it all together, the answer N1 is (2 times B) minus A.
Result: 1.0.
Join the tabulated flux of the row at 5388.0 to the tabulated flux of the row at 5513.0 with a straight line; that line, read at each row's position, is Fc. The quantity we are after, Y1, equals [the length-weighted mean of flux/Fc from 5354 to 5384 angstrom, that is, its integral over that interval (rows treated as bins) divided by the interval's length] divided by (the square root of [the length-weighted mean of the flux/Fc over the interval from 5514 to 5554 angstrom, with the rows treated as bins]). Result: 0.88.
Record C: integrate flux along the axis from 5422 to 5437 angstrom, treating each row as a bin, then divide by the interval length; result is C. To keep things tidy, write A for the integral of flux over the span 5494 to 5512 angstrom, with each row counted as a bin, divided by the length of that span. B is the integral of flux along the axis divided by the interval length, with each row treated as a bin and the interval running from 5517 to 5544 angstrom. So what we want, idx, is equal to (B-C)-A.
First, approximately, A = 17.0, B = 17.8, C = 16.0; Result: -15.2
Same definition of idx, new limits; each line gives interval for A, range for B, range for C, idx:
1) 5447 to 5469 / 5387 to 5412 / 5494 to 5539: -17.8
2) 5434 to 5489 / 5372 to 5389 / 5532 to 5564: -18.5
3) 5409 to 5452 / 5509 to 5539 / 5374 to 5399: -15.3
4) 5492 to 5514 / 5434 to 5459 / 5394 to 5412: -15.4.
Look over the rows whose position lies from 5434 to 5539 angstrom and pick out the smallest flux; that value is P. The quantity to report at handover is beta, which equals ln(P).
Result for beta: 2.56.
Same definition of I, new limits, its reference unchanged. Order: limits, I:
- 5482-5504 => 5500.5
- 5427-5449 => 5445.5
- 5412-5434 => 5428.0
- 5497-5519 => 5518.0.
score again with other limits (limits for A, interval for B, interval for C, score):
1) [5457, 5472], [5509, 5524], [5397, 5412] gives 0.001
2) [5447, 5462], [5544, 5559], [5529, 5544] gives 0.007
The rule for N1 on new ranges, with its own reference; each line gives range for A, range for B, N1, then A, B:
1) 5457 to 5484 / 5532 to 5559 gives 1.2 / 0.86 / 1.04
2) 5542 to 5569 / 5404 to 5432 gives 0.6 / 0.99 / 0.79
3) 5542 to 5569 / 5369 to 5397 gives 0.4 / 0.99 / 0.71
